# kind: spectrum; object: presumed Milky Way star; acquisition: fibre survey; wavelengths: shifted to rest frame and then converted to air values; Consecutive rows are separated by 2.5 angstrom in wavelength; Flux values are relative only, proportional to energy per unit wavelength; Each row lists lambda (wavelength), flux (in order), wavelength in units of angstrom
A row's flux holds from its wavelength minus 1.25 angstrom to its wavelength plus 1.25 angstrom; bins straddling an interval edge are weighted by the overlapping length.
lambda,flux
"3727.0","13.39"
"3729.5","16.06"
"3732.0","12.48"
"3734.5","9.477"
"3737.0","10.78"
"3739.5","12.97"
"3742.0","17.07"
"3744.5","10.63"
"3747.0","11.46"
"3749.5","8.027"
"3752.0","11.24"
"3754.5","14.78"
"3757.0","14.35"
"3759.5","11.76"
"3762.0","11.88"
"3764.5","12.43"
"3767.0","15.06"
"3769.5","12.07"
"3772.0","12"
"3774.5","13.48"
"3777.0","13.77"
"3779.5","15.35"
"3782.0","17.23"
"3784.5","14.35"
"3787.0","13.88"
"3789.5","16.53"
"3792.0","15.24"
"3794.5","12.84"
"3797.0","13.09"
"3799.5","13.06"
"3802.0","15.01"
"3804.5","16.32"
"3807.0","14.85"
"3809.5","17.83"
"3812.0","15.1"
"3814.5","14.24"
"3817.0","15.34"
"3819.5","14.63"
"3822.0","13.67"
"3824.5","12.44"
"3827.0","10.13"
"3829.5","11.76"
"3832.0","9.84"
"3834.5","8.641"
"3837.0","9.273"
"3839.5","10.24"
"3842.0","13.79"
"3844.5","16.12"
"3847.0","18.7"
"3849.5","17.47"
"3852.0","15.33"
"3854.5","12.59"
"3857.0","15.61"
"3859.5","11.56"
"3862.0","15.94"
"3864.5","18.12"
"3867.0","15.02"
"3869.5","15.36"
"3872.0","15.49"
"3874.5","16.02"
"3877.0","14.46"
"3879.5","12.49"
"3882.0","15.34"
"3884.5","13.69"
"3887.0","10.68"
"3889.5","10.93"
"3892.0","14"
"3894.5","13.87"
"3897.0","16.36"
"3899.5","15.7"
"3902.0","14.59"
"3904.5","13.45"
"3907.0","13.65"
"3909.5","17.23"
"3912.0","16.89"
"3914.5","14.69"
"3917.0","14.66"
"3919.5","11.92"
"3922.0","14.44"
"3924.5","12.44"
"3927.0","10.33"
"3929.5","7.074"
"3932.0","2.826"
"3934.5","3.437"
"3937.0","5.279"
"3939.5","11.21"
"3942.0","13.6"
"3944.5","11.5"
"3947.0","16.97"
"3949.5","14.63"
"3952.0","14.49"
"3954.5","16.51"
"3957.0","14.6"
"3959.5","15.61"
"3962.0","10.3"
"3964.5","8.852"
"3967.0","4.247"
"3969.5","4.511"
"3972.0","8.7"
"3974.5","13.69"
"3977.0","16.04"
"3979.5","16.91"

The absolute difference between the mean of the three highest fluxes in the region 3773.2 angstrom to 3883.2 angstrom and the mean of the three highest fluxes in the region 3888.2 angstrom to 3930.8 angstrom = 1.39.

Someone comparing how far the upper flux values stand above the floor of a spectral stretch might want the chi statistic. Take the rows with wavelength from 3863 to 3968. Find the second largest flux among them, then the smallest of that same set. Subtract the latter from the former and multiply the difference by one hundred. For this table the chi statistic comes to 1440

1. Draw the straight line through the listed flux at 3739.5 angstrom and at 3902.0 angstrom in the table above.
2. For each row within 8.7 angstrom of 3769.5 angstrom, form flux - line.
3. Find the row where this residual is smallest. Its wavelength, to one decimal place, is 3762.0 angstrom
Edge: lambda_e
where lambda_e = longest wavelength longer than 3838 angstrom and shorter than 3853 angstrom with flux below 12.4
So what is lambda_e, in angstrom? 3839.5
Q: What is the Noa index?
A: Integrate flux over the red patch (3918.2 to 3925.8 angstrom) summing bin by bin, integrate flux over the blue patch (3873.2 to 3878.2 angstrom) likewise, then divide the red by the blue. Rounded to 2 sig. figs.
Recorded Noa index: 1.3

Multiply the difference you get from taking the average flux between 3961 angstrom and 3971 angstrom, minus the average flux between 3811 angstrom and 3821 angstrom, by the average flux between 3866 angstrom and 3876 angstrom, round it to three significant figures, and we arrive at -121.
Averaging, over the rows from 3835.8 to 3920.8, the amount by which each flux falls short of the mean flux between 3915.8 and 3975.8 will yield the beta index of -3.5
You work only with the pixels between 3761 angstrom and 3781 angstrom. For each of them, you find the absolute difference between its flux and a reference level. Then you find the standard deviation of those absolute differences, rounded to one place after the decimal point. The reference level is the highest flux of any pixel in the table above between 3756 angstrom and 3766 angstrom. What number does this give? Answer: 0.8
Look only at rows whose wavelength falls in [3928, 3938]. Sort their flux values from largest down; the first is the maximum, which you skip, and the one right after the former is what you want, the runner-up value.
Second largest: 5.279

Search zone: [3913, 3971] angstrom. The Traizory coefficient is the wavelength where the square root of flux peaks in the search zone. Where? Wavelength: 3947.0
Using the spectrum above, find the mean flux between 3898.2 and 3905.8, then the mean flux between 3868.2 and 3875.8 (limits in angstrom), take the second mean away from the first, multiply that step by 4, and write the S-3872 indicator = -4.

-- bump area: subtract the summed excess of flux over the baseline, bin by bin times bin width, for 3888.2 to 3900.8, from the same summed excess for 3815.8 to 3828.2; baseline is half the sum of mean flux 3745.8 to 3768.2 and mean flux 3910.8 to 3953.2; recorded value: -12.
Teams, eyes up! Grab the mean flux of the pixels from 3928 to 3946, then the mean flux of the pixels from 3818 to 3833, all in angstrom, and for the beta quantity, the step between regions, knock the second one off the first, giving -4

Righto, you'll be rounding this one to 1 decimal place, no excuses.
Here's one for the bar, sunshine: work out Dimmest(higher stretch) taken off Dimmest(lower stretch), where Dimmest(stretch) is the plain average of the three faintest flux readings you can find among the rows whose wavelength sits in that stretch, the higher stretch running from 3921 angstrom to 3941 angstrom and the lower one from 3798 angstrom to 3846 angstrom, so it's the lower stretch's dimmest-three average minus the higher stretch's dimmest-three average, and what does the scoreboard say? 5.4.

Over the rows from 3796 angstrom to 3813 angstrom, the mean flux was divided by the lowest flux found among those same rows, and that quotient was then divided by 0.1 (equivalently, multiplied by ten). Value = 11.5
